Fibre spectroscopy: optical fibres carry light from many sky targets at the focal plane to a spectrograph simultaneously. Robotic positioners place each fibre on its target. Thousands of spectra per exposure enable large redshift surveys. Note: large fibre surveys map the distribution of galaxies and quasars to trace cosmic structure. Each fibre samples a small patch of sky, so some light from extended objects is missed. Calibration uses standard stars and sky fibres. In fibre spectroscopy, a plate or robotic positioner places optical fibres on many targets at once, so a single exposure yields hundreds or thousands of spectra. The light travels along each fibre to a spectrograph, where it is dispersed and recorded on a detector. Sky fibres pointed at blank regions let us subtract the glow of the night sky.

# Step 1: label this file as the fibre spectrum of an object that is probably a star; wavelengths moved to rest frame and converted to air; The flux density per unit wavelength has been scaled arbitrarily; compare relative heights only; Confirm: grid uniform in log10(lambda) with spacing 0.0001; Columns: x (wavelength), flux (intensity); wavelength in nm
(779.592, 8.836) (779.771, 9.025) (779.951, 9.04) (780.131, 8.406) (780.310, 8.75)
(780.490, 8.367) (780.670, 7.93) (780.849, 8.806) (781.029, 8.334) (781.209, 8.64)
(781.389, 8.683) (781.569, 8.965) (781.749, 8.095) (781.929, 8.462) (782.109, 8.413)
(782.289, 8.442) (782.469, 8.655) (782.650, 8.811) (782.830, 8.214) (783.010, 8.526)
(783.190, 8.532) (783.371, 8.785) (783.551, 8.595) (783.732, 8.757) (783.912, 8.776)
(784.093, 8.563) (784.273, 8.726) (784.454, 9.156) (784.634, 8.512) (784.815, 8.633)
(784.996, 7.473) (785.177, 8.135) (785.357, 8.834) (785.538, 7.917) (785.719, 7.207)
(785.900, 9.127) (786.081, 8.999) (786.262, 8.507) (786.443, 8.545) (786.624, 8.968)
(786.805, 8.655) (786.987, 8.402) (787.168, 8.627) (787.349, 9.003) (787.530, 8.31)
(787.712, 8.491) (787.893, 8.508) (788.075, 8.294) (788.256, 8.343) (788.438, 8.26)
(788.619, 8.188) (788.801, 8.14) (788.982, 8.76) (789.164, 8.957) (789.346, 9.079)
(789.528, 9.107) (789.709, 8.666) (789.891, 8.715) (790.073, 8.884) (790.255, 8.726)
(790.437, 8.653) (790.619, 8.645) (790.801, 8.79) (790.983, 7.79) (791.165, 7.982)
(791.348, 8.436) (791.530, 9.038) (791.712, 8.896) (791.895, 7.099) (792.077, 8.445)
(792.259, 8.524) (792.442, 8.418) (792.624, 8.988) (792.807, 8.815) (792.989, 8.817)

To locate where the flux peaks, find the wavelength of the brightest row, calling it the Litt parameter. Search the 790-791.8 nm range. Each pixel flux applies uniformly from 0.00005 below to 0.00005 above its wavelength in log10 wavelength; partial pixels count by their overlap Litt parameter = 791.530 nm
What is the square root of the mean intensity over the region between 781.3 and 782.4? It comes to 2.92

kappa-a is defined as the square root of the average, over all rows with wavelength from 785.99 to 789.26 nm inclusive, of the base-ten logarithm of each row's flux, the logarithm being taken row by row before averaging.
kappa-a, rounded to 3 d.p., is 0.965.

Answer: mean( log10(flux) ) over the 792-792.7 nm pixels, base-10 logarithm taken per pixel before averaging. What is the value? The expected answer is 0.934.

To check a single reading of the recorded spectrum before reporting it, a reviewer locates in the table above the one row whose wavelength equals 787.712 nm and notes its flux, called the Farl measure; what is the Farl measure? 8.491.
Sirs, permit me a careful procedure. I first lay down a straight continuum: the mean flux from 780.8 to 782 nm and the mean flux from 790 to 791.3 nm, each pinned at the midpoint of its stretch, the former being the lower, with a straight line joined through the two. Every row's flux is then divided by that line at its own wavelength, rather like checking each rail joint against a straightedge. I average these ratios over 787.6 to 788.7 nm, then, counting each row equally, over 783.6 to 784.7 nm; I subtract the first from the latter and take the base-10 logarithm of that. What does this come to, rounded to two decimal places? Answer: -1.36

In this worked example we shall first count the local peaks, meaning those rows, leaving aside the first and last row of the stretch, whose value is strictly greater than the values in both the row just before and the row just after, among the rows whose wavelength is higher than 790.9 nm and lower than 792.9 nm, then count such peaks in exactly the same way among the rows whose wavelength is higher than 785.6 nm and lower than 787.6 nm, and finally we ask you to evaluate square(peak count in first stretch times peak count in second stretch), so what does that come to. 81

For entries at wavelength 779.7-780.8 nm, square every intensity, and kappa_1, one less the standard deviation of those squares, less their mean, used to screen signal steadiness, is -80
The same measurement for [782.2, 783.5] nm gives -76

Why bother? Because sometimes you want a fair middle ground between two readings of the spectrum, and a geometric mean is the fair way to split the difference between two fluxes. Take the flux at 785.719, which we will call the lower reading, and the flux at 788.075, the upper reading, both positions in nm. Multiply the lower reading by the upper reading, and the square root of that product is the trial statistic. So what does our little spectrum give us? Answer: 7.7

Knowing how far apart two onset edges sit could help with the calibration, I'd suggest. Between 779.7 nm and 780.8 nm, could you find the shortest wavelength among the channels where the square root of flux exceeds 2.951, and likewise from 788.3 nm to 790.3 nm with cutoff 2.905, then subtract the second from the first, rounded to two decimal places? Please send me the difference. -9.21 nm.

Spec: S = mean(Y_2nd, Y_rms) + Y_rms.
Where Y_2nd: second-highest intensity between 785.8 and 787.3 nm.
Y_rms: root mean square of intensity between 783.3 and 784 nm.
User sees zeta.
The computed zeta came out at 17.59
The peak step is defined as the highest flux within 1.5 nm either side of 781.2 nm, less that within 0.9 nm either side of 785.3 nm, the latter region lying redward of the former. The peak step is -0.12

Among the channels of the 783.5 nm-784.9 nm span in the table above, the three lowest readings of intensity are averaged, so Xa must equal 8.6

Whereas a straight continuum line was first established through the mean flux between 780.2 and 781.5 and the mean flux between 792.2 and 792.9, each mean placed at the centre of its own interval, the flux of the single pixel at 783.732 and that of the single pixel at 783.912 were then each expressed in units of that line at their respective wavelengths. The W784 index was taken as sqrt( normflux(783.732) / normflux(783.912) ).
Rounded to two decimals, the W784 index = 1.00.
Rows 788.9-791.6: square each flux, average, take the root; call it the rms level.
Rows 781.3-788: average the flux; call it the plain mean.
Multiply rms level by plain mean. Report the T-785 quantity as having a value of 74.2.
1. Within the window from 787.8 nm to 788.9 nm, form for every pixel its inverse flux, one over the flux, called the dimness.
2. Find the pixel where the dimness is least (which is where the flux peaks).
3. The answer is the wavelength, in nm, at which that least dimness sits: 787.893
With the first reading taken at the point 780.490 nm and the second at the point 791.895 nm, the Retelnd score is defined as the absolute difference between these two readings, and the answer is 1.3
